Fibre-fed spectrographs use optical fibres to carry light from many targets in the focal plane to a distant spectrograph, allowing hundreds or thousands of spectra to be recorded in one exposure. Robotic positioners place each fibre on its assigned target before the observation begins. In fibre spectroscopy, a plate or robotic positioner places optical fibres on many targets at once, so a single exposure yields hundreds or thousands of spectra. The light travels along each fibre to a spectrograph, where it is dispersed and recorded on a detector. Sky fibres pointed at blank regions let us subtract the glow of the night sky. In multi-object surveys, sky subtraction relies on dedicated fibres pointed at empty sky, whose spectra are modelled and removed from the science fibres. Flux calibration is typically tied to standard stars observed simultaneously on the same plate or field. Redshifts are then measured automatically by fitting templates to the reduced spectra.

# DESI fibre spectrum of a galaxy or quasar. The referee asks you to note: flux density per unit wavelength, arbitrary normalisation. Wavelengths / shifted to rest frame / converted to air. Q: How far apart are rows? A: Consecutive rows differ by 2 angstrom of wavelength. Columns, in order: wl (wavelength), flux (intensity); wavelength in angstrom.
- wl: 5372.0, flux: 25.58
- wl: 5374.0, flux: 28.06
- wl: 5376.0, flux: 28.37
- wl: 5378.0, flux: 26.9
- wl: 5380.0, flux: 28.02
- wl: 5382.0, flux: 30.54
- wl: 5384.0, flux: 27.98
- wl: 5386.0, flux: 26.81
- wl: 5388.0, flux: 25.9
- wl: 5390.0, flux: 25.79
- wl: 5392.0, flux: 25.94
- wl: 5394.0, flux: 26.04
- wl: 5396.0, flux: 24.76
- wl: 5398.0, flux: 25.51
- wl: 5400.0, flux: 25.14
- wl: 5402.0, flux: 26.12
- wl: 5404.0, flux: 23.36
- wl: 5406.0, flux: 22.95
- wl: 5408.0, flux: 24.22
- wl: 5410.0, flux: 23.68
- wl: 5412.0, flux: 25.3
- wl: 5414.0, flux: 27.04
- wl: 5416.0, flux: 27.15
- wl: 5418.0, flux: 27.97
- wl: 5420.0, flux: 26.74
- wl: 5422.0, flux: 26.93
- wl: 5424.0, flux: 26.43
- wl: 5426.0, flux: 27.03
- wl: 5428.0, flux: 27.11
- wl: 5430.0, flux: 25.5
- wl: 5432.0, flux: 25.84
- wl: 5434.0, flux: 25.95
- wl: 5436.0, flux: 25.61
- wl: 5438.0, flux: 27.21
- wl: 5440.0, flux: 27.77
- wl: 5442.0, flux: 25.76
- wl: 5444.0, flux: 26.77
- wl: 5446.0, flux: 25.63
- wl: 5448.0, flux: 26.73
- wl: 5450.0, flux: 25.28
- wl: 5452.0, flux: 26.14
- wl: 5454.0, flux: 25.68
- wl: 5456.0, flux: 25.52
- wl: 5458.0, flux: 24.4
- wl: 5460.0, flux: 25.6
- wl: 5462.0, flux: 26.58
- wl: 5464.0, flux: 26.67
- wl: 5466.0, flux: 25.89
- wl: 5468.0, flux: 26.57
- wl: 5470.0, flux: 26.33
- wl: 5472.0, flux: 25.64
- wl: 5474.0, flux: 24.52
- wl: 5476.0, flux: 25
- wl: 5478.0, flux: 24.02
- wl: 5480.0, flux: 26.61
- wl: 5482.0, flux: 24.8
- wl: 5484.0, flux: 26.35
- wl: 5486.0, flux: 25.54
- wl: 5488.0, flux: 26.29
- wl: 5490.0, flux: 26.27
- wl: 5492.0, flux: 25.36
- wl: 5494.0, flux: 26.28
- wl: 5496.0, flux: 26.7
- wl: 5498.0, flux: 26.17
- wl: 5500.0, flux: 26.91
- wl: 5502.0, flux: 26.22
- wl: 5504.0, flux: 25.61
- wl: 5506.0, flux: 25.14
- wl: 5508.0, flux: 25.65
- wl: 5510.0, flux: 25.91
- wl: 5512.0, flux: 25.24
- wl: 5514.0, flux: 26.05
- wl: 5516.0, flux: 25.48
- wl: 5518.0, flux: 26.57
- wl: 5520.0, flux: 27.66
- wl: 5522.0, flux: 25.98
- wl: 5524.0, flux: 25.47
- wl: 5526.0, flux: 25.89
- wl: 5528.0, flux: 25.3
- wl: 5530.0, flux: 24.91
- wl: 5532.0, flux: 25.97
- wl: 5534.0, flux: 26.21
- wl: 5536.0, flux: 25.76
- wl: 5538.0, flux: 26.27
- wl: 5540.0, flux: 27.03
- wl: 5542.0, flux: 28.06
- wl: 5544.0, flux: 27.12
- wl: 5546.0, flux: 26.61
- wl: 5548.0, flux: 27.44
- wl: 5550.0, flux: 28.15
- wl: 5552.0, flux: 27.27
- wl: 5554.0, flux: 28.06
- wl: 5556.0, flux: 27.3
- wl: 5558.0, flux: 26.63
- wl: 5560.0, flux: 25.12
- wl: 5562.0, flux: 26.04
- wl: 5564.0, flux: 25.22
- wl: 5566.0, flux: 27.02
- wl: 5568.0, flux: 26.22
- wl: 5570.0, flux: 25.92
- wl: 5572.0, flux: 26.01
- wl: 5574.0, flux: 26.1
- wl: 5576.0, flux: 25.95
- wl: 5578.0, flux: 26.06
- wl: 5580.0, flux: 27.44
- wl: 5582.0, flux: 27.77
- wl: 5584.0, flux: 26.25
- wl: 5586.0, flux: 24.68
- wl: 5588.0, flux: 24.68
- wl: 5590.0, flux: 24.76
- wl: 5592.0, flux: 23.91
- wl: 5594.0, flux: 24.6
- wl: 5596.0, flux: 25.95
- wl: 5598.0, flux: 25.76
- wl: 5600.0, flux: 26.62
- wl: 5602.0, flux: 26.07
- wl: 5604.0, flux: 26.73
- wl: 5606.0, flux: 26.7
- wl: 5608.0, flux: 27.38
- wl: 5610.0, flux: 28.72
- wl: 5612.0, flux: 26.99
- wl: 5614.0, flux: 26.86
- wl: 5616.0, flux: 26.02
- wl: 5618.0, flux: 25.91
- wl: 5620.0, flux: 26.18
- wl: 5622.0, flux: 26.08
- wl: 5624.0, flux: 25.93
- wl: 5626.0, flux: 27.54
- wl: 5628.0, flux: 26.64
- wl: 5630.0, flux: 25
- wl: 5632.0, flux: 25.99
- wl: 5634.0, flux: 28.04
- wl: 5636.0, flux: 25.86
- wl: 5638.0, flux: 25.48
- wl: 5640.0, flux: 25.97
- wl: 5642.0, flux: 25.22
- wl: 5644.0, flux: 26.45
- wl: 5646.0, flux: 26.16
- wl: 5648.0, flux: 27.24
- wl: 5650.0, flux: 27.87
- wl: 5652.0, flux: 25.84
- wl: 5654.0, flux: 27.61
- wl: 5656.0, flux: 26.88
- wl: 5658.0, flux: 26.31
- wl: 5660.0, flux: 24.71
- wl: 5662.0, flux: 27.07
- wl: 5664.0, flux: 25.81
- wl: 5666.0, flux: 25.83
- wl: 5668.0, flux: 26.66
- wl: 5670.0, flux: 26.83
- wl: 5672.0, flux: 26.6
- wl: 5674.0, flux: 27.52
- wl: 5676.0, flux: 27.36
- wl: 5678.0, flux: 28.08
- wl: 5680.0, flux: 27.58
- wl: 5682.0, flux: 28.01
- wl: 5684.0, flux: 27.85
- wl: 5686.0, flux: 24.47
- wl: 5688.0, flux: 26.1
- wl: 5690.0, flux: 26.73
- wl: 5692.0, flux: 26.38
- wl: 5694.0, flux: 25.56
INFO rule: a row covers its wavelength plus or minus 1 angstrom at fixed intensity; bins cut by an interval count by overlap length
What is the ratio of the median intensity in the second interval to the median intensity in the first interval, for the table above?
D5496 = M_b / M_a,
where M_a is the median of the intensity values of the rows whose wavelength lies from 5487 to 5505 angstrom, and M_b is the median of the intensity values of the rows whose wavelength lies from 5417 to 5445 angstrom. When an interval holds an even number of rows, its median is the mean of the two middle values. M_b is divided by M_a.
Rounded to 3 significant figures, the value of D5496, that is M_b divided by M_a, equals 1.02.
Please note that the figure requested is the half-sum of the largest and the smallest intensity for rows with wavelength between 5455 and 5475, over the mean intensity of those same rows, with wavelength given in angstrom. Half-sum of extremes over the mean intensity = 0.99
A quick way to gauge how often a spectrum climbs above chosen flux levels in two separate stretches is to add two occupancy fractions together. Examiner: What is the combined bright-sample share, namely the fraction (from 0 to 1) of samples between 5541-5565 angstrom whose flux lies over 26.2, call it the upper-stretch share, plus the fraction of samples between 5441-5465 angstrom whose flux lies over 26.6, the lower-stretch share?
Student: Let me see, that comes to 1.00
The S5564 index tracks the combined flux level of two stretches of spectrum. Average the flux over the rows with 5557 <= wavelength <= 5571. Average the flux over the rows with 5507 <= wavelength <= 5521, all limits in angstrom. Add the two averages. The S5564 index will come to 52.1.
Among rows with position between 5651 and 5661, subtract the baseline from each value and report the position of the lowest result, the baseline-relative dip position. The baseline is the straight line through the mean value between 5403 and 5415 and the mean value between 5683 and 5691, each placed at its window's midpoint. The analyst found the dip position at 5660.0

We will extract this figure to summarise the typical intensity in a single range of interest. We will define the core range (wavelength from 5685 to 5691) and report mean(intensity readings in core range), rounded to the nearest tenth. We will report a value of 25.8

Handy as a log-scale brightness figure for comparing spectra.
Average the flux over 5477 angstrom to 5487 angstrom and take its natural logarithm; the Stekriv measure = 3.24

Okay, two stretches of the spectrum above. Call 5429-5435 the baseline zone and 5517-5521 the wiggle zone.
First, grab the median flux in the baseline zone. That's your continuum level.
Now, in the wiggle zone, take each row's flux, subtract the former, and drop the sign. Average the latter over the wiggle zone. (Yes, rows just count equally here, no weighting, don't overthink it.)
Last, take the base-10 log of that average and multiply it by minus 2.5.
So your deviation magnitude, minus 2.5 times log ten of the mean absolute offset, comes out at -0.26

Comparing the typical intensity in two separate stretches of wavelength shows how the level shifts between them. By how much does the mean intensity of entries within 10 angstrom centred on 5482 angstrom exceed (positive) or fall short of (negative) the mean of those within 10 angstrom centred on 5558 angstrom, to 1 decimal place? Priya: -1.2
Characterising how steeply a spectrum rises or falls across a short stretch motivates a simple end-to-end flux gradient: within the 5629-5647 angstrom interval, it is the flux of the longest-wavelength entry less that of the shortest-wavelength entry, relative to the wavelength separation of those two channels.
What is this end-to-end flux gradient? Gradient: 0.07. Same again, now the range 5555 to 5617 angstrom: -0.02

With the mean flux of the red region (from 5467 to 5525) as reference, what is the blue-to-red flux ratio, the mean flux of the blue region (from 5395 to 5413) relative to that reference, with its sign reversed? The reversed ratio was -0.95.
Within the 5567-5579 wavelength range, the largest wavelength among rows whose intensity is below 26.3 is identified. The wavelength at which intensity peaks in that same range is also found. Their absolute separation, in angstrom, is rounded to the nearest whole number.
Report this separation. 10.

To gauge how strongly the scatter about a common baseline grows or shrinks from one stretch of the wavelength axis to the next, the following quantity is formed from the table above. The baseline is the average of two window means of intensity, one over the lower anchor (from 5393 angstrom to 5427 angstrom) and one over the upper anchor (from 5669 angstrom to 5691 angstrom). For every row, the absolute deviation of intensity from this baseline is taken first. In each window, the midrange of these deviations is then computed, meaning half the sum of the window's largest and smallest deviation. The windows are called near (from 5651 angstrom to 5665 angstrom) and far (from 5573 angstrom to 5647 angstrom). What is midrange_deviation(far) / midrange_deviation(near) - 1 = 0.52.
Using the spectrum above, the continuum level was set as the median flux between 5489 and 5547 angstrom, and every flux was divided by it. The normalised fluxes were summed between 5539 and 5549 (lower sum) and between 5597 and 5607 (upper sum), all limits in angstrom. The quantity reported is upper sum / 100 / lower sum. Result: 0.0097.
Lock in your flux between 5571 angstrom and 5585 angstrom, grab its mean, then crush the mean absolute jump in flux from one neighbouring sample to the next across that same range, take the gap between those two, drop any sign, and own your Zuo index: 25.9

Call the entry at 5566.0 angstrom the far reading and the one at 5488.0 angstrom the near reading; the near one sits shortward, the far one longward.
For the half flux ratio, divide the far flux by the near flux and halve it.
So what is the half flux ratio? 0.514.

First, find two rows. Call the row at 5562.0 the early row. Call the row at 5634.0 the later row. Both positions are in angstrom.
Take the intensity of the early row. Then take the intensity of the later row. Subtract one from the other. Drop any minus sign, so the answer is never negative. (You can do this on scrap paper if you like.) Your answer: 2.00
